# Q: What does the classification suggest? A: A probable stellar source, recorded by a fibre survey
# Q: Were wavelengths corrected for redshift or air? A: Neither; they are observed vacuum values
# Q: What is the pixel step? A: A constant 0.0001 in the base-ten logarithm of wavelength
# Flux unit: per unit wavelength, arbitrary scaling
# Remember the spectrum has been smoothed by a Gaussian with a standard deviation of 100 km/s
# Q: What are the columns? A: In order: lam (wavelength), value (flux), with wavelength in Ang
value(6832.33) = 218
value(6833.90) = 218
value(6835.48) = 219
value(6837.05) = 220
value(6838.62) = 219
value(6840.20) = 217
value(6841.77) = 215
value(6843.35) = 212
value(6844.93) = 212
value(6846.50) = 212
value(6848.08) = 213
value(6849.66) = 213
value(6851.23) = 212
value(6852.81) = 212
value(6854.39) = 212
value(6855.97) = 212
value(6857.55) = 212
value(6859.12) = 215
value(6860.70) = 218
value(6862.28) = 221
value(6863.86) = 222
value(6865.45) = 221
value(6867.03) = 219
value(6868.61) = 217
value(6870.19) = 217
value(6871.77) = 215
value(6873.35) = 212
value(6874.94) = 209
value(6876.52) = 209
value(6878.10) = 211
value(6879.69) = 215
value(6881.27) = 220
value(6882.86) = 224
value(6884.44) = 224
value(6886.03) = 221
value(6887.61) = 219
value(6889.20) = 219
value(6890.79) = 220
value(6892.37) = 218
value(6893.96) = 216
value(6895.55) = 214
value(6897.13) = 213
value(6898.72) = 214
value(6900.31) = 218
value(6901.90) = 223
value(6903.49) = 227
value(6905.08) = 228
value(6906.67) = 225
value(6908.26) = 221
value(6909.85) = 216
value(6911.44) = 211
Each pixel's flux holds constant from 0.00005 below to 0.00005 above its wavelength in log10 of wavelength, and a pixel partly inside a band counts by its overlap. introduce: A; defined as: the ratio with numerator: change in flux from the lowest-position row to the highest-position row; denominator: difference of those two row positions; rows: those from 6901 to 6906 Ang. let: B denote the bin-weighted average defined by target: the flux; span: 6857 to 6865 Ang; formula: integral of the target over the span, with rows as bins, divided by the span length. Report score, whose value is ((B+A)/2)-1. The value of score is 108.7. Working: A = 2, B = 218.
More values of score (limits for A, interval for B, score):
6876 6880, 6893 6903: 108.3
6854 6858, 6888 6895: 108.0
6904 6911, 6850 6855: 103.9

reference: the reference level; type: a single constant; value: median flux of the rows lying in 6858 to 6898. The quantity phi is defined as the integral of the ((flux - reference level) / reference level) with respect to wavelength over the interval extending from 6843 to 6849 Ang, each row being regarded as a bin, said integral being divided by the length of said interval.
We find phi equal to -0.026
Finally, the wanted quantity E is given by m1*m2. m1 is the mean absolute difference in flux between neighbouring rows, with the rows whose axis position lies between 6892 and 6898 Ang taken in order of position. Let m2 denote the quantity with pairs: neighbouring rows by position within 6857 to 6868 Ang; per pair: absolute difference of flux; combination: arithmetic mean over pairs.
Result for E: 4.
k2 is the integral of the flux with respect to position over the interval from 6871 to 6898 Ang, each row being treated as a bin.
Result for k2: 5843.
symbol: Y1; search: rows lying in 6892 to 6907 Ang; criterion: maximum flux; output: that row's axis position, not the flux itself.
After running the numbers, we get 6905.08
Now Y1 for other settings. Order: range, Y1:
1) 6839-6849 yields 6840.20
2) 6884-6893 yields 6884.44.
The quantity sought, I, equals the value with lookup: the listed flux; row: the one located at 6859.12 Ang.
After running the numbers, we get 215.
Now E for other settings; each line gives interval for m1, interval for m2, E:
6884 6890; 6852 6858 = 0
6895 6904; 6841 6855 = 2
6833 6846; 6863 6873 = 2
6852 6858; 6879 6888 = 0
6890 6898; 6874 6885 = 4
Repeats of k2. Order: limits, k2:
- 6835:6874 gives 8408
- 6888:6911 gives 5044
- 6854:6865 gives 2379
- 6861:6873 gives 2623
